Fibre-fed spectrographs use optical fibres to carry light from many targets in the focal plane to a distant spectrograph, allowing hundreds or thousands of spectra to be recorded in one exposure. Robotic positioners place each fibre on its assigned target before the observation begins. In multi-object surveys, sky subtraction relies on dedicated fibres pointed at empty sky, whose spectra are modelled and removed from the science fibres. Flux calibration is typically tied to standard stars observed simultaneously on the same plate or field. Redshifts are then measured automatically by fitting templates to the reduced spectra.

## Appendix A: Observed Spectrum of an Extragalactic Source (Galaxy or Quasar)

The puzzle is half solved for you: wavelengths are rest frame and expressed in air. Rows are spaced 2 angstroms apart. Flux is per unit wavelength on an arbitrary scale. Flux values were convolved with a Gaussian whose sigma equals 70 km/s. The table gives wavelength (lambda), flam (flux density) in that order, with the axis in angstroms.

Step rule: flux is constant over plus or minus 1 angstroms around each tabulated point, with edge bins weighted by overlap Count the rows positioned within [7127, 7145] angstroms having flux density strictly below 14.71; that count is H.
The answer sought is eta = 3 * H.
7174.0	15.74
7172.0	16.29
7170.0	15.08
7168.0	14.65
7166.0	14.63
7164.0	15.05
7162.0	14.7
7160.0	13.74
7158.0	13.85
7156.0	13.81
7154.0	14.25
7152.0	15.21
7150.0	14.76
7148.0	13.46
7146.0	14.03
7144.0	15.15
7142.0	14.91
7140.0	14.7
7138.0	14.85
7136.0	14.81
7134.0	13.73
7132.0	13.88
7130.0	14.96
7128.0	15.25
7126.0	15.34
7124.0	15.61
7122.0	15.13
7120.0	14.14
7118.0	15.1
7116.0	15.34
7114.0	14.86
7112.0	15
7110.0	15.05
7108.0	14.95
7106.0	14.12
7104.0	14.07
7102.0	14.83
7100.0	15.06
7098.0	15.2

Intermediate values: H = 3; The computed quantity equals 9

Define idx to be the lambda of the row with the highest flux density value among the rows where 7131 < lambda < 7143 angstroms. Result 7142.0 angstroms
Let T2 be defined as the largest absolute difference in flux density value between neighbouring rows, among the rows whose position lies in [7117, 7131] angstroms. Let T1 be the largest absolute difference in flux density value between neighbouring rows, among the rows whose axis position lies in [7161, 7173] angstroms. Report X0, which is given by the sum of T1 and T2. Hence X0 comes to 2.20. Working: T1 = 1.21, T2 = 1.0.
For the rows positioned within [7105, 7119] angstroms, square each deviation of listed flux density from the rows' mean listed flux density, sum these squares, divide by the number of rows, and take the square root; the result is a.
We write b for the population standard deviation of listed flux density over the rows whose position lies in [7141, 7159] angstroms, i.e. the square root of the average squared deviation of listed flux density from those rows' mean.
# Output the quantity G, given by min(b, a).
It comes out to 0.4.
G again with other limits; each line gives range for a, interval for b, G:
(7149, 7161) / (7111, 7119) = 0.2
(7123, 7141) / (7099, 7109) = 0.4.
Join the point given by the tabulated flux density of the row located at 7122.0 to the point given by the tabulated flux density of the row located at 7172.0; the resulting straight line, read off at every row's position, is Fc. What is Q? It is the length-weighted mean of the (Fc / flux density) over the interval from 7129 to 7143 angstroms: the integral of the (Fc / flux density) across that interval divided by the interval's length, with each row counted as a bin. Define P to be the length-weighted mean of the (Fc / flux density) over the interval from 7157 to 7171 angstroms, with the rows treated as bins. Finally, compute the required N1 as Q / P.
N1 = 0.96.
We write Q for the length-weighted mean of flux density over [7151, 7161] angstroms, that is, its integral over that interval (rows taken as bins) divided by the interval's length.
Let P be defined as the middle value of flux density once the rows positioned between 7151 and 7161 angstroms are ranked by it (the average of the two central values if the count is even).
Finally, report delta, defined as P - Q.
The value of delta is -0.32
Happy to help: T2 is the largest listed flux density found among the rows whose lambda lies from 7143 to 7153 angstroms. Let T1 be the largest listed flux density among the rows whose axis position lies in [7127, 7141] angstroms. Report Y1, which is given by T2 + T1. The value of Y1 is 30.5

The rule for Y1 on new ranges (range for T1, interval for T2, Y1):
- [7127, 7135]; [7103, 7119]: 30.6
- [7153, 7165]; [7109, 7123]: 30.4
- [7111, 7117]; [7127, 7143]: 30.6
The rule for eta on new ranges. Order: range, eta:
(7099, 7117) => 6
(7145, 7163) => 21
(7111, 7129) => 3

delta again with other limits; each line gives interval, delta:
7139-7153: 0.16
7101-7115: 0.16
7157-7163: -0.25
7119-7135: 0.29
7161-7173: -0.19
